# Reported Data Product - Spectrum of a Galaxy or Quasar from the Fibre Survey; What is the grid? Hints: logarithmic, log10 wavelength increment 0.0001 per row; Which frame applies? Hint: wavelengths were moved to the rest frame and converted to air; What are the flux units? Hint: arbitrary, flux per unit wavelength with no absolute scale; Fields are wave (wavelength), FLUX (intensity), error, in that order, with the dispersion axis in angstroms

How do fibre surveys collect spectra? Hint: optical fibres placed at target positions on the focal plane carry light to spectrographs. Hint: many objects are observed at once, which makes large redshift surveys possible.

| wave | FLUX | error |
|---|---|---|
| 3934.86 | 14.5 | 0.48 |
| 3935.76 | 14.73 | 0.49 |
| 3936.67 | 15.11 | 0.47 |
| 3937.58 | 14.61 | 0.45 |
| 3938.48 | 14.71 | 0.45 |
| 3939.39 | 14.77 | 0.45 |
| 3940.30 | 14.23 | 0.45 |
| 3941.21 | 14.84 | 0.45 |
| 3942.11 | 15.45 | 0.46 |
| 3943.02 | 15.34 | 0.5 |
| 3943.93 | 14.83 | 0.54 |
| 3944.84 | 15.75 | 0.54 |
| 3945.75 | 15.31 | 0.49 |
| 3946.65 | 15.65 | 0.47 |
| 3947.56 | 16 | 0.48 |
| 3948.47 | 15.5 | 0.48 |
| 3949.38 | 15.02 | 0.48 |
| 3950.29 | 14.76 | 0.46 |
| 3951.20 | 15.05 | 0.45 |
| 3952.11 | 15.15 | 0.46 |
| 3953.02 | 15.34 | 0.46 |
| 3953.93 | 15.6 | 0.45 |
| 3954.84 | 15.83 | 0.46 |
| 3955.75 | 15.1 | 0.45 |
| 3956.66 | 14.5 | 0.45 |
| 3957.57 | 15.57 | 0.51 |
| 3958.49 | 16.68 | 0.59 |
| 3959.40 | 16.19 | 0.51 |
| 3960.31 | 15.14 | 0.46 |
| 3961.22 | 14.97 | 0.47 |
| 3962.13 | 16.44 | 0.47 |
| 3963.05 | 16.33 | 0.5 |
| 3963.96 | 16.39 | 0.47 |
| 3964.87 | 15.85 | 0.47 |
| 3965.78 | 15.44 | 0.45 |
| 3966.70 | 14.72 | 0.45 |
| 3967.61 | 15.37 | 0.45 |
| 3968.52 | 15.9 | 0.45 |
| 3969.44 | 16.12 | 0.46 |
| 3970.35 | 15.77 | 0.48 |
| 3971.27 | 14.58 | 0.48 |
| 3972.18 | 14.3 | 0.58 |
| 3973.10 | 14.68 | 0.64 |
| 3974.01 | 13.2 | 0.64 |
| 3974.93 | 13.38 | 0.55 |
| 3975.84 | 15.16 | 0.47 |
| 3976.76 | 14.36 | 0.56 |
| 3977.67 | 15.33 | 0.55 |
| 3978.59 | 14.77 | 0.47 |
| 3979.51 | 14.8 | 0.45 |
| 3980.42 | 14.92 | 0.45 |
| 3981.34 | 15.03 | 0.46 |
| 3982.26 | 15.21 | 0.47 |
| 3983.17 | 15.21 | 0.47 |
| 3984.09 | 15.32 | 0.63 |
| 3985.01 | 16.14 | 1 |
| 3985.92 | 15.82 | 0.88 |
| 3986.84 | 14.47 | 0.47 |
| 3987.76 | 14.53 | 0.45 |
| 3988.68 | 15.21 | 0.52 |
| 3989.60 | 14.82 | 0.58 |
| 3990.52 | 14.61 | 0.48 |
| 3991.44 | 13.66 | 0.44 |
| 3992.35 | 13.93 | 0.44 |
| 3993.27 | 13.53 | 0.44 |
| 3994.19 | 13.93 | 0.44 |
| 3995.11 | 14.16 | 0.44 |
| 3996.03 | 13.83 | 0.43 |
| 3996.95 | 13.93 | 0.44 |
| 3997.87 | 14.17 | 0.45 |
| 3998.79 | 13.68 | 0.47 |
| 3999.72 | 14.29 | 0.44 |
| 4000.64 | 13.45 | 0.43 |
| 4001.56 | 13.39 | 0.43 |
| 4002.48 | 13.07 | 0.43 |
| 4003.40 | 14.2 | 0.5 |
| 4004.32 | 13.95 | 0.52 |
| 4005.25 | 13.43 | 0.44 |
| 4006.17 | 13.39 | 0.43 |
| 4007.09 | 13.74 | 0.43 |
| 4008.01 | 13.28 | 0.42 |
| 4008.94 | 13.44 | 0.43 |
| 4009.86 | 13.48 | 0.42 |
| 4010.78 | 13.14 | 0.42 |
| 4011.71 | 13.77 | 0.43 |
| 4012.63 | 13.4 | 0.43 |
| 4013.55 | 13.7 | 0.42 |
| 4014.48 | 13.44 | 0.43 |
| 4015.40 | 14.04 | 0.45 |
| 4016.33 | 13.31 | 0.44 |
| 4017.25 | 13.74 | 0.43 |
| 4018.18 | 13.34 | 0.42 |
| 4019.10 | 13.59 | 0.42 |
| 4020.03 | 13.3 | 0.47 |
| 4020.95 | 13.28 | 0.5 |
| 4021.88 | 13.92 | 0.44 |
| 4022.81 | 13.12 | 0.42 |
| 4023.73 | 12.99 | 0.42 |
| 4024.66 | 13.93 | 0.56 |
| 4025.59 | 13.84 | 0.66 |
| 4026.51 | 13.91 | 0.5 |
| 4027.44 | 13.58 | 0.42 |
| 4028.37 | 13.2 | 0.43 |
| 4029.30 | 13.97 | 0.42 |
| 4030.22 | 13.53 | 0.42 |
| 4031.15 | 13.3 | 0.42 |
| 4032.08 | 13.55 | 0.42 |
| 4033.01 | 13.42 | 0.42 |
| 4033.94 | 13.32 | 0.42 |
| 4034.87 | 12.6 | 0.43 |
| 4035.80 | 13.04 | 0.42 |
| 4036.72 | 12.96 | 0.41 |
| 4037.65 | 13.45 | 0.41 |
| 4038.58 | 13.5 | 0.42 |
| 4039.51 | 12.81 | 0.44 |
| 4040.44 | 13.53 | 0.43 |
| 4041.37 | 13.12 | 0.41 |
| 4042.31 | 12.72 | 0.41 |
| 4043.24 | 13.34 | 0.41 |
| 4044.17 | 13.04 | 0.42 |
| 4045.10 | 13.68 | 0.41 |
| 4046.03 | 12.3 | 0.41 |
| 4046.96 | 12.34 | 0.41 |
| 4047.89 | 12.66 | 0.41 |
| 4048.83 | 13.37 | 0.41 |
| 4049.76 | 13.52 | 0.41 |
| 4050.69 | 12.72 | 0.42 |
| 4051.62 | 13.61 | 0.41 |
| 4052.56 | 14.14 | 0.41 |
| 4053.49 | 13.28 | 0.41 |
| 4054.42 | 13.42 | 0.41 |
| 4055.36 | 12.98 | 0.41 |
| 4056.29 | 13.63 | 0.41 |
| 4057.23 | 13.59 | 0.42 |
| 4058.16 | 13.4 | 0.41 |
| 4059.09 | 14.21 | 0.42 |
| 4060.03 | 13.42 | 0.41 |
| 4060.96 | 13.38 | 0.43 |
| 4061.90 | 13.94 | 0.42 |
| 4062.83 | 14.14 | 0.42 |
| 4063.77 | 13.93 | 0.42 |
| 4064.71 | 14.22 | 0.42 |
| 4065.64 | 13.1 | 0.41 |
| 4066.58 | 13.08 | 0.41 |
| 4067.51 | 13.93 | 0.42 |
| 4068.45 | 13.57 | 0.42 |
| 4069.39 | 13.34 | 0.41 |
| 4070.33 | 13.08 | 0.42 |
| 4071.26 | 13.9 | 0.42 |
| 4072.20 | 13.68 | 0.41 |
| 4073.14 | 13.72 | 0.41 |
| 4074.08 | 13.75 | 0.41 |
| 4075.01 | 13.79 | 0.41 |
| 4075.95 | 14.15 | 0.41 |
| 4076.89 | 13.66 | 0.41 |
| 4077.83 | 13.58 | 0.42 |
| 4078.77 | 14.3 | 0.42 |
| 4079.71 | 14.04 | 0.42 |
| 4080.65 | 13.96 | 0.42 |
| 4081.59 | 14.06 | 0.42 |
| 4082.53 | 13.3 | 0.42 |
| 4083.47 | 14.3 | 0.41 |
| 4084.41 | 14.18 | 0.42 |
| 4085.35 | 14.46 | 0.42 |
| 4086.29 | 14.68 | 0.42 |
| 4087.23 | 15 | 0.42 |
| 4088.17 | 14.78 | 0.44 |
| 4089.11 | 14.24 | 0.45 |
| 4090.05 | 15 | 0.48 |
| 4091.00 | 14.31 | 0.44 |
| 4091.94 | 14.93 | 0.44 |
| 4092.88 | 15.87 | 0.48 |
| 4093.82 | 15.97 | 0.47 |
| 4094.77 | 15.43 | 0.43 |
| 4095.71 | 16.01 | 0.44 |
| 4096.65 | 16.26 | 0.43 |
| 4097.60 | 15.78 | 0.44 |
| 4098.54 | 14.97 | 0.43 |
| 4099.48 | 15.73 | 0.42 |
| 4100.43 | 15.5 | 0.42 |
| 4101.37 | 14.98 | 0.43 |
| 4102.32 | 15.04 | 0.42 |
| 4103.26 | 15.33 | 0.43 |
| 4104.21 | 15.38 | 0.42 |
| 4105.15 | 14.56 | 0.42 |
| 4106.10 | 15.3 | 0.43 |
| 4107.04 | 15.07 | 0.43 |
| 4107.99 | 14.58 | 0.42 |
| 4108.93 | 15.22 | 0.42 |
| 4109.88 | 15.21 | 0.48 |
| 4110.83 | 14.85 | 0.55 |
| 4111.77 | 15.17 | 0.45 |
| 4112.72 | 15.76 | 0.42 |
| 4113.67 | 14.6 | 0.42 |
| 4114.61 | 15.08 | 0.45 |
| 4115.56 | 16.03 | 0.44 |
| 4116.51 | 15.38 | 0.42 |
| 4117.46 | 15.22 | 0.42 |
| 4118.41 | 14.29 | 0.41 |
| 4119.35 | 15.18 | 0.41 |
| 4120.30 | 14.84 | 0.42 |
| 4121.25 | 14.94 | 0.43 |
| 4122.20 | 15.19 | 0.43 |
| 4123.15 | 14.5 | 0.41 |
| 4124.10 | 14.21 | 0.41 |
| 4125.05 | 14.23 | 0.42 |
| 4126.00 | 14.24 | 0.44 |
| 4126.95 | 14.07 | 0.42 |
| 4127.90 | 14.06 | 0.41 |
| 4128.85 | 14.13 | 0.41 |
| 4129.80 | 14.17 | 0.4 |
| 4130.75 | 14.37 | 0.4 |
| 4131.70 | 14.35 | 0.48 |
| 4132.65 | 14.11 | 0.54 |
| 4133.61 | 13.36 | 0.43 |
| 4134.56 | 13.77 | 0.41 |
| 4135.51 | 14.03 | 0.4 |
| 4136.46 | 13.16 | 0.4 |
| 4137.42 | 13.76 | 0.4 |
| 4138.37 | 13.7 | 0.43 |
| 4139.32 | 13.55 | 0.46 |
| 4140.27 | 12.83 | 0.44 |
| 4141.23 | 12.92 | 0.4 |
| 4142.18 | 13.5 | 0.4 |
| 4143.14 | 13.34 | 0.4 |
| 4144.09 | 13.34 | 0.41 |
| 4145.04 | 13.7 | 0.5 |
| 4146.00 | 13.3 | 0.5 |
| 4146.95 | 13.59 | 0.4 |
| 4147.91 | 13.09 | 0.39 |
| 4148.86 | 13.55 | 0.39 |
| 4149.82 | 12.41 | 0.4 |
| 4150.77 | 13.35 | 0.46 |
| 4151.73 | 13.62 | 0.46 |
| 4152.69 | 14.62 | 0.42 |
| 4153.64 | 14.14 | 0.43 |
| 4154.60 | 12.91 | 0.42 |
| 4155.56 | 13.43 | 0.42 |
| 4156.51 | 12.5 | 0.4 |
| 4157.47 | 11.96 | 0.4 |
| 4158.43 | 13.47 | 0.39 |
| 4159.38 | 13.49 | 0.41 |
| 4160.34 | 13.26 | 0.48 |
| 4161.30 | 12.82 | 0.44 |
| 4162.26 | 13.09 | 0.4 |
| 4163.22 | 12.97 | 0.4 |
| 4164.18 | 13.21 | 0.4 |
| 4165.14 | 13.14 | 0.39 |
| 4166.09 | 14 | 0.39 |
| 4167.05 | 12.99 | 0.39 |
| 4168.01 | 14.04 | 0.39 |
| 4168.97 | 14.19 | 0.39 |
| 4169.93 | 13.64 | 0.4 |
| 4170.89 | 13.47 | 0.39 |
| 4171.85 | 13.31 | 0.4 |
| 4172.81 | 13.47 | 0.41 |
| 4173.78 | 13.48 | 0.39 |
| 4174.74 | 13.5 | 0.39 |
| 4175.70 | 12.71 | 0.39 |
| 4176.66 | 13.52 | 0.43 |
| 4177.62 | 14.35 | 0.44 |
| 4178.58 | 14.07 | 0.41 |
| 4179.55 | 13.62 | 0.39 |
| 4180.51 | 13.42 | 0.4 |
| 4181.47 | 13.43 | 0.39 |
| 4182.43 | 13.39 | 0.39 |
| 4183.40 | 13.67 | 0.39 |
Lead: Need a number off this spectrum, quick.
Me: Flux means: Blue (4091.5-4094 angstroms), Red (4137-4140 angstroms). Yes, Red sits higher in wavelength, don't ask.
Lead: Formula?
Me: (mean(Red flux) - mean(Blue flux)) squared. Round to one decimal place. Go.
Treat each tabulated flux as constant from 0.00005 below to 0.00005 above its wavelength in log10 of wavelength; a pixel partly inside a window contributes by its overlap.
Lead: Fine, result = 3.7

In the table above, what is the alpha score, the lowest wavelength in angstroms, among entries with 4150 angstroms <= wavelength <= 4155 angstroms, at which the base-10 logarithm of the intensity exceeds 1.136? 4152.69 angstroms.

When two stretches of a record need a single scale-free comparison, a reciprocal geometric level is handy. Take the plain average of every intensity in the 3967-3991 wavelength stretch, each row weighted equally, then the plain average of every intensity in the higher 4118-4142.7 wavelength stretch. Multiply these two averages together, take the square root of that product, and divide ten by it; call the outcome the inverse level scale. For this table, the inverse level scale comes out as 0.69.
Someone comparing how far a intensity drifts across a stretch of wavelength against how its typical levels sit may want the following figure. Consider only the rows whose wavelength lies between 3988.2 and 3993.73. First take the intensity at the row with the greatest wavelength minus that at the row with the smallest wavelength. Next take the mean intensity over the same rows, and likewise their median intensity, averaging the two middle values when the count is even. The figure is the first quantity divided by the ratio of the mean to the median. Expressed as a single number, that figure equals -1.7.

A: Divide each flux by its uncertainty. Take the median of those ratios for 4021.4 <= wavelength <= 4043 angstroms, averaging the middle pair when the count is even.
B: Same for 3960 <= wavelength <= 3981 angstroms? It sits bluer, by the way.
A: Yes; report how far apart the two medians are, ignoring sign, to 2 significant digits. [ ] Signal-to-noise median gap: 1.1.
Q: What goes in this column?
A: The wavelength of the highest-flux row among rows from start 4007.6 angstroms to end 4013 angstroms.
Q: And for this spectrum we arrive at 4011.71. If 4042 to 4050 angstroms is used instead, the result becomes 4045.10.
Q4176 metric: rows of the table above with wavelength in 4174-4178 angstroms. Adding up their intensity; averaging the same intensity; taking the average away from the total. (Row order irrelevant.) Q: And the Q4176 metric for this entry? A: 40.6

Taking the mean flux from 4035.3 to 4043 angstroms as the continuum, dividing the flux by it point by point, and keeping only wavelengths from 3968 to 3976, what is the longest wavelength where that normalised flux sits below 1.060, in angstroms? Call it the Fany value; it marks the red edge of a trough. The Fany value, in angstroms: 3974.93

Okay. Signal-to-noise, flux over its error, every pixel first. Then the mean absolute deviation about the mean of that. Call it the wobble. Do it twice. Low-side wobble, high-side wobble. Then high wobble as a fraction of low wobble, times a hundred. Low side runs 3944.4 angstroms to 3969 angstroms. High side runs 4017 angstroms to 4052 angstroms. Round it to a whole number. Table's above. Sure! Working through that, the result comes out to 127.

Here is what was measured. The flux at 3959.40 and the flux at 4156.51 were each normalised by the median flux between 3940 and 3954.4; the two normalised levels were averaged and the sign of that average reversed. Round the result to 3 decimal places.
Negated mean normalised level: -0.936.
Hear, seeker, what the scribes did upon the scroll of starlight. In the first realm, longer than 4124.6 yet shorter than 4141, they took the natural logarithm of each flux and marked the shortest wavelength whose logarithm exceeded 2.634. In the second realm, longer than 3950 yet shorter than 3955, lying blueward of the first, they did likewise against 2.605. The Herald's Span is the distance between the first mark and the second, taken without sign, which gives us 174.8 angstroms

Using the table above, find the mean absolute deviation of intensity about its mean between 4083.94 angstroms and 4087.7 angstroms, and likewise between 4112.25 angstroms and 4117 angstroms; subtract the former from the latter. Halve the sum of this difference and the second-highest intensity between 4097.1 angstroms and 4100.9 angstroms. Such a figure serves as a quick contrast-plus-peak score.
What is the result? 7.95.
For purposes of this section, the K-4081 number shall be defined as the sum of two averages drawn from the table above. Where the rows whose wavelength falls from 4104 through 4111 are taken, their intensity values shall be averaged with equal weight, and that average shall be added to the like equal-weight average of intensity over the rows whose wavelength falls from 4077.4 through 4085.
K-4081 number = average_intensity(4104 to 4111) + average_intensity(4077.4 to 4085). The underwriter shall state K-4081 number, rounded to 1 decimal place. 29.0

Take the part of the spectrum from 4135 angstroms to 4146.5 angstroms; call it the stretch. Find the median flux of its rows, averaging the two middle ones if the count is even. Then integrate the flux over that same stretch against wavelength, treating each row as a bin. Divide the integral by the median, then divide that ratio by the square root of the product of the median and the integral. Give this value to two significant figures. 0.25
